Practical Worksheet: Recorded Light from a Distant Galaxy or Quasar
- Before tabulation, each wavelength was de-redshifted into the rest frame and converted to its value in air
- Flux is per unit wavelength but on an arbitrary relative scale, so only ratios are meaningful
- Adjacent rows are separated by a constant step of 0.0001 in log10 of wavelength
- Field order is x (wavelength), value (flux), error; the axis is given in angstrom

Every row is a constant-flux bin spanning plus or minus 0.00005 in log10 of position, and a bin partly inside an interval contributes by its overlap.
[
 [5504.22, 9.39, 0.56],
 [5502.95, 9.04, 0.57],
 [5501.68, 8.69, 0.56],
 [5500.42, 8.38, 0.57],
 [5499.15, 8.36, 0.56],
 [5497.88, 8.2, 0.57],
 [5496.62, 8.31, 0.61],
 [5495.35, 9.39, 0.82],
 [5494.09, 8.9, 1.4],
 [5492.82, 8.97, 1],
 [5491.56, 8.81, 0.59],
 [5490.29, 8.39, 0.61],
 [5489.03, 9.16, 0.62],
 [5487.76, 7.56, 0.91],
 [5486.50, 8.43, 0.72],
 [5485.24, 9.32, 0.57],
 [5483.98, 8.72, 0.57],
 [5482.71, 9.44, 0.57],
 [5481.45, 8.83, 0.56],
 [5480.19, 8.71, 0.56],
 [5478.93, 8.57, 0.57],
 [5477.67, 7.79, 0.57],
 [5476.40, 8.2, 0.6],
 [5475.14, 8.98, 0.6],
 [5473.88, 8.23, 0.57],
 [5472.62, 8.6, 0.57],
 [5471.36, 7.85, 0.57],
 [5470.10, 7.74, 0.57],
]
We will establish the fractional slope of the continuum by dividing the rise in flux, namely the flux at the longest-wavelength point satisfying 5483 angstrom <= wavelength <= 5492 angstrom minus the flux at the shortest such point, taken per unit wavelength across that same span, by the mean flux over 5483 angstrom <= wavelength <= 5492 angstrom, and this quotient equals 0.001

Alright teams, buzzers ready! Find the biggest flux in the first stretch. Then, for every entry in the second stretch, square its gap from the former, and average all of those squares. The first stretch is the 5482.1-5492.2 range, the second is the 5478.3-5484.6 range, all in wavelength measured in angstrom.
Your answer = 0.44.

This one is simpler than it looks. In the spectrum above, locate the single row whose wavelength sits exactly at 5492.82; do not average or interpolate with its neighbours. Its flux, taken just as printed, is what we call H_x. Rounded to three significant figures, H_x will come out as 8.97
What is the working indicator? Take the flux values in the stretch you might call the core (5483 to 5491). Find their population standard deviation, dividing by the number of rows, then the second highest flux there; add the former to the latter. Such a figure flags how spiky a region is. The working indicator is 9.74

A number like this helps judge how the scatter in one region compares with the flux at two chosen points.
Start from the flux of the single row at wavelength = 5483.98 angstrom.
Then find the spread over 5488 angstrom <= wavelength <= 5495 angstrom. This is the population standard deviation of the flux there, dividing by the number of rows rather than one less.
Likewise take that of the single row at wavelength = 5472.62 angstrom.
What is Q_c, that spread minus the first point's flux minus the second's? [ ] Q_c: -17.06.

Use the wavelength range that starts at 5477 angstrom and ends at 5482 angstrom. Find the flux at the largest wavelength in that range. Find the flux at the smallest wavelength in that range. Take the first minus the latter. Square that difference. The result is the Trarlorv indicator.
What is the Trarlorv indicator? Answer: 1.1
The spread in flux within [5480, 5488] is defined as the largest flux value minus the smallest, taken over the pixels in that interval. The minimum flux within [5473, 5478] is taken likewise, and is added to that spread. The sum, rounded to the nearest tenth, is 9.7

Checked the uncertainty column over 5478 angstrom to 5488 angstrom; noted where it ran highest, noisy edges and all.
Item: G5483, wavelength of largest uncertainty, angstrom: 5487.76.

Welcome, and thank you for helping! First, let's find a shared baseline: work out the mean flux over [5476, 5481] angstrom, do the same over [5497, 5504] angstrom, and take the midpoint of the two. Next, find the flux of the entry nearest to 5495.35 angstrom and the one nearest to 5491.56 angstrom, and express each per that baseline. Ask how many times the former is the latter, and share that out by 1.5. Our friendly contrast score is 0.71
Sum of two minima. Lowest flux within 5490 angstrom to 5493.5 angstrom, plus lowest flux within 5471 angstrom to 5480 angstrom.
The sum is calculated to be 16.2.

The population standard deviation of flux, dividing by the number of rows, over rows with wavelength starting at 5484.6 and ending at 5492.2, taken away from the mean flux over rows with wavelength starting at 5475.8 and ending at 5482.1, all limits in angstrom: 7.84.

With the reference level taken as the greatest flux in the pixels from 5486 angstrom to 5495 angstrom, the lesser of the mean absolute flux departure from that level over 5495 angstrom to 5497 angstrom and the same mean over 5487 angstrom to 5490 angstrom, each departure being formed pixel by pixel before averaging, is 0.54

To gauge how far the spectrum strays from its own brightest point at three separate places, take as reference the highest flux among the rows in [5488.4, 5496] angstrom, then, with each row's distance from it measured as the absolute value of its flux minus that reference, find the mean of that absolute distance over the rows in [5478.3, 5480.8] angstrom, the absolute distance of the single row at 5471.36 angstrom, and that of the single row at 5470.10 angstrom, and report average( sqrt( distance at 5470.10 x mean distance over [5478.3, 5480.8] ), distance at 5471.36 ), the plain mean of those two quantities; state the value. 1.3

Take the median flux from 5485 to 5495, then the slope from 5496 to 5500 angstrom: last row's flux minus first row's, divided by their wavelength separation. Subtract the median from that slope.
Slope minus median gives -8.8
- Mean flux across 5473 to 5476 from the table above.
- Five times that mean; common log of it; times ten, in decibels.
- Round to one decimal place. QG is 16.3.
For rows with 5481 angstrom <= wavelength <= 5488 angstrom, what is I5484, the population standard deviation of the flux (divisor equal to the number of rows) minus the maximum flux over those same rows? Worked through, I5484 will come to -8.82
